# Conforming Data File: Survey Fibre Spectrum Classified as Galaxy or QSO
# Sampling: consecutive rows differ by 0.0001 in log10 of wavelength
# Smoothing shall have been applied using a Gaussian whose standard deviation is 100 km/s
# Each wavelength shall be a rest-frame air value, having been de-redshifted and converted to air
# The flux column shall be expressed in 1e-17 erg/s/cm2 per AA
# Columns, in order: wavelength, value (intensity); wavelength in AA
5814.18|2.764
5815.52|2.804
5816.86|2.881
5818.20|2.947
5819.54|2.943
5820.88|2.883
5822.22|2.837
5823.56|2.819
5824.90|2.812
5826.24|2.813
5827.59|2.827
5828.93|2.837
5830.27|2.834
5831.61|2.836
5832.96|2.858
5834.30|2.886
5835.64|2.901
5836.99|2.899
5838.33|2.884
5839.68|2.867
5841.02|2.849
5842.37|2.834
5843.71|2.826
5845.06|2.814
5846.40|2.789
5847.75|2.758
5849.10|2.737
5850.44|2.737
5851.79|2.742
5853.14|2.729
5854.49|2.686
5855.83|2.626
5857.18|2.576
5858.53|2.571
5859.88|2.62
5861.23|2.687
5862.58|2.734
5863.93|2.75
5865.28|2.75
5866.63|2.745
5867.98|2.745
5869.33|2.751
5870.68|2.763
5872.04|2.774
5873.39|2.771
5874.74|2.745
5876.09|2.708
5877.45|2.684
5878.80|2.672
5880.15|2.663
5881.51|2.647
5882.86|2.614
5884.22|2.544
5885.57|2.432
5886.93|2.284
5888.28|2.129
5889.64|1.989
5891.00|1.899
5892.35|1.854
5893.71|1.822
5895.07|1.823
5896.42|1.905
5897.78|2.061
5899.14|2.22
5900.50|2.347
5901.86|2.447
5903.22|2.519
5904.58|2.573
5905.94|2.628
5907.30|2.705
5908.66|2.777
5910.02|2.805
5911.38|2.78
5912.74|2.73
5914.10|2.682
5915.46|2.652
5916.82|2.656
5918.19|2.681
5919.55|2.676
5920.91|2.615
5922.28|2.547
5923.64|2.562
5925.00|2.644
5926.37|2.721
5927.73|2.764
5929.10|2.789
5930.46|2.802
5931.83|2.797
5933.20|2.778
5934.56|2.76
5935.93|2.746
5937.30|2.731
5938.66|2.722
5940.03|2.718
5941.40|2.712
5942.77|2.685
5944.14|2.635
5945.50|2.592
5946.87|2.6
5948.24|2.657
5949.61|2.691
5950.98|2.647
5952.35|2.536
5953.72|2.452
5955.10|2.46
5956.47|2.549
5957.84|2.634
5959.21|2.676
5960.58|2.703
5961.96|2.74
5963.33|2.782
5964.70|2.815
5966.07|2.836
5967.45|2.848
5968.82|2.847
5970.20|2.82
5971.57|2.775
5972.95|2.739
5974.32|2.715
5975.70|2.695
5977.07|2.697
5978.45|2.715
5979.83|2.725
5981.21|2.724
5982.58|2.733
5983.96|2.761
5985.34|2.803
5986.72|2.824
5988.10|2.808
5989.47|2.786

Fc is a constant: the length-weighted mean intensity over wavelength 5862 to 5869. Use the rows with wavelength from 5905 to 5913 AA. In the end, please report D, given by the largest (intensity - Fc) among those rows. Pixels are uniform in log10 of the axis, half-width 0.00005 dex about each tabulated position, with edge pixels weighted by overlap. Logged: 0.06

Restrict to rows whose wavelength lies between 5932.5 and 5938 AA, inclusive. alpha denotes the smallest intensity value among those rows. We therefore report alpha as 2.731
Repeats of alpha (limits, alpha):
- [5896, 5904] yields 1.905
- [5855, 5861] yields 2.571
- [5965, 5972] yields 2.775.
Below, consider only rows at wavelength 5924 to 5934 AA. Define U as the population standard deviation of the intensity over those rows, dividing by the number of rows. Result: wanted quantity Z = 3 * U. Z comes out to 0.16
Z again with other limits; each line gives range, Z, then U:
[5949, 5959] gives 0.26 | 0.09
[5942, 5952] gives 0.11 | 0.04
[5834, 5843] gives 0.07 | 0.02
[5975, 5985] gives 0.06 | 0.02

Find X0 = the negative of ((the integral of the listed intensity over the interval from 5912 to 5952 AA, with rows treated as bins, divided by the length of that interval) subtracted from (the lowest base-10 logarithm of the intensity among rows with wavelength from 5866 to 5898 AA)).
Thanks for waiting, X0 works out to 2.43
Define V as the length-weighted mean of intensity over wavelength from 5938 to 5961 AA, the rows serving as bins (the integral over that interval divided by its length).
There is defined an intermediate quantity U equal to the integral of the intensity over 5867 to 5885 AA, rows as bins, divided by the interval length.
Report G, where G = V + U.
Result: 5.3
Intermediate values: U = 2.70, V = 2.63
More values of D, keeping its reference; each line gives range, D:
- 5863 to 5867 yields 0.00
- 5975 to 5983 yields -0.01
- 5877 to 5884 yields -0.06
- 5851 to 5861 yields 0.00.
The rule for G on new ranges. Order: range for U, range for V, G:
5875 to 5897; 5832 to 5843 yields 5.2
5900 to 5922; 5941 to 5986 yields 5.3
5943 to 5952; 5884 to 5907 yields 4.8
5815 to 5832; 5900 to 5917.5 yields 5.5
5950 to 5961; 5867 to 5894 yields 5.1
